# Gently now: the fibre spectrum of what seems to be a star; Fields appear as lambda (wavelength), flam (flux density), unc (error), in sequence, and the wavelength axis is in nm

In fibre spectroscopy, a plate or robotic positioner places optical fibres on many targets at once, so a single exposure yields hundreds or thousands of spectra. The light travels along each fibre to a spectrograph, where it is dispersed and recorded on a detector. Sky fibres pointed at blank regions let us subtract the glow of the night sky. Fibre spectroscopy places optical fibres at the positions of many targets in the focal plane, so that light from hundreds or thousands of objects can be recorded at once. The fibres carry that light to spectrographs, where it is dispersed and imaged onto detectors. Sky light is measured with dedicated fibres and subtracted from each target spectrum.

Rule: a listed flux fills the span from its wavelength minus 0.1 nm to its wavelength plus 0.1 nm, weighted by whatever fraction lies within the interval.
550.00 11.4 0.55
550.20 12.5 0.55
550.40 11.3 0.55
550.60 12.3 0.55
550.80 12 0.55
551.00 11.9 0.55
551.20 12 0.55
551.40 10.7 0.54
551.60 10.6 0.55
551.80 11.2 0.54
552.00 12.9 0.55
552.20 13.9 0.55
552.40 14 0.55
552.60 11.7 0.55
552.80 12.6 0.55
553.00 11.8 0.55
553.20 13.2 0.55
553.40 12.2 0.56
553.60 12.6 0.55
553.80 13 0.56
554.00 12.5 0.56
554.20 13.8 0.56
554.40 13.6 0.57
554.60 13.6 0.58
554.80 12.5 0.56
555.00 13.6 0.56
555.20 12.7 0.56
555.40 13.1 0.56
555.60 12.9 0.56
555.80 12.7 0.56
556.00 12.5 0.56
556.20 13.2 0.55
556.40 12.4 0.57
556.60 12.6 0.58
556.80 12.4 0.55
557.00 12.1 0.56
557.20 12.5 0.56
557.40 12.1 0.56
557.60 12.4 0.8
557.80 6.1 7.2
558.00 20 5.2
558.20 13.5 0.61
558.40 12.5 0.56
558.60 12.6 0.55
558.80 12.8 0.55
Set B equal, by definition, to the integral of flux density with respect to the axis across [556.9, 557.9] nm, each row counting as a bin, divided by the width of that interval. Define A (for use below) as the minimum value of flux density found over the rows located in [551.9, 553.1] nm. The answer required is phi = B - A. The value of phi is -0.7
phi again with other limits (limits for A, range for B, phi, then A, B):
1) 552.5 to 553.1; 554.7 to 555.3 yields 1.2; 11.7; 12.9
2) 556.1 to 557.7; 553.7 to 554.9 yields 1.1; 12.1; 13.2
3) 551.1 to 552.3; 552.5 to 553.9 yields 1.8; 10.6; 12.4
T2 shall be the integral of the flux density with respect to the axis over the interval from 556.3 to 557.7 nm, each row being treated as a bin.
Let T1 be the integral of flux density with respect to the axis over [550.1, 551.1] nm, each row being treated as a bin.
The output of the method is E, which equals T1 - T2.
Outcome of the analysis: -5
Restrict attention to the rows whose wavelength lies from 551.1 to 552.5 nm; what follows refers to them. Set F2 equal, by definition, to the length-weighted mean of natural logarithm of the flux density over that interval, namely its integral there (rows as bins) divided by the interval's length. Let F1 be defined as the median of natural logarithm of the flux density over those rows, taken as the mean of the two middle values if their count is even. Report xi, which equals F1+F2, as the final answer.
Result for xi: 4.98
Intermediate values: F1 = 2.48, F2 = 2.49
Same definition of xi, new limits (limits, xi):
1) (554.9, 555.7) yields 5.14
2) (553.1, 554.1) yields 5.07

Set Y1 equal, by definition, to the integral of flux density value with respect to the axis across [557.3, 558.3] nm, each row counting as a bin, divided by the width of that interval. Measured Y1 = 12.8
